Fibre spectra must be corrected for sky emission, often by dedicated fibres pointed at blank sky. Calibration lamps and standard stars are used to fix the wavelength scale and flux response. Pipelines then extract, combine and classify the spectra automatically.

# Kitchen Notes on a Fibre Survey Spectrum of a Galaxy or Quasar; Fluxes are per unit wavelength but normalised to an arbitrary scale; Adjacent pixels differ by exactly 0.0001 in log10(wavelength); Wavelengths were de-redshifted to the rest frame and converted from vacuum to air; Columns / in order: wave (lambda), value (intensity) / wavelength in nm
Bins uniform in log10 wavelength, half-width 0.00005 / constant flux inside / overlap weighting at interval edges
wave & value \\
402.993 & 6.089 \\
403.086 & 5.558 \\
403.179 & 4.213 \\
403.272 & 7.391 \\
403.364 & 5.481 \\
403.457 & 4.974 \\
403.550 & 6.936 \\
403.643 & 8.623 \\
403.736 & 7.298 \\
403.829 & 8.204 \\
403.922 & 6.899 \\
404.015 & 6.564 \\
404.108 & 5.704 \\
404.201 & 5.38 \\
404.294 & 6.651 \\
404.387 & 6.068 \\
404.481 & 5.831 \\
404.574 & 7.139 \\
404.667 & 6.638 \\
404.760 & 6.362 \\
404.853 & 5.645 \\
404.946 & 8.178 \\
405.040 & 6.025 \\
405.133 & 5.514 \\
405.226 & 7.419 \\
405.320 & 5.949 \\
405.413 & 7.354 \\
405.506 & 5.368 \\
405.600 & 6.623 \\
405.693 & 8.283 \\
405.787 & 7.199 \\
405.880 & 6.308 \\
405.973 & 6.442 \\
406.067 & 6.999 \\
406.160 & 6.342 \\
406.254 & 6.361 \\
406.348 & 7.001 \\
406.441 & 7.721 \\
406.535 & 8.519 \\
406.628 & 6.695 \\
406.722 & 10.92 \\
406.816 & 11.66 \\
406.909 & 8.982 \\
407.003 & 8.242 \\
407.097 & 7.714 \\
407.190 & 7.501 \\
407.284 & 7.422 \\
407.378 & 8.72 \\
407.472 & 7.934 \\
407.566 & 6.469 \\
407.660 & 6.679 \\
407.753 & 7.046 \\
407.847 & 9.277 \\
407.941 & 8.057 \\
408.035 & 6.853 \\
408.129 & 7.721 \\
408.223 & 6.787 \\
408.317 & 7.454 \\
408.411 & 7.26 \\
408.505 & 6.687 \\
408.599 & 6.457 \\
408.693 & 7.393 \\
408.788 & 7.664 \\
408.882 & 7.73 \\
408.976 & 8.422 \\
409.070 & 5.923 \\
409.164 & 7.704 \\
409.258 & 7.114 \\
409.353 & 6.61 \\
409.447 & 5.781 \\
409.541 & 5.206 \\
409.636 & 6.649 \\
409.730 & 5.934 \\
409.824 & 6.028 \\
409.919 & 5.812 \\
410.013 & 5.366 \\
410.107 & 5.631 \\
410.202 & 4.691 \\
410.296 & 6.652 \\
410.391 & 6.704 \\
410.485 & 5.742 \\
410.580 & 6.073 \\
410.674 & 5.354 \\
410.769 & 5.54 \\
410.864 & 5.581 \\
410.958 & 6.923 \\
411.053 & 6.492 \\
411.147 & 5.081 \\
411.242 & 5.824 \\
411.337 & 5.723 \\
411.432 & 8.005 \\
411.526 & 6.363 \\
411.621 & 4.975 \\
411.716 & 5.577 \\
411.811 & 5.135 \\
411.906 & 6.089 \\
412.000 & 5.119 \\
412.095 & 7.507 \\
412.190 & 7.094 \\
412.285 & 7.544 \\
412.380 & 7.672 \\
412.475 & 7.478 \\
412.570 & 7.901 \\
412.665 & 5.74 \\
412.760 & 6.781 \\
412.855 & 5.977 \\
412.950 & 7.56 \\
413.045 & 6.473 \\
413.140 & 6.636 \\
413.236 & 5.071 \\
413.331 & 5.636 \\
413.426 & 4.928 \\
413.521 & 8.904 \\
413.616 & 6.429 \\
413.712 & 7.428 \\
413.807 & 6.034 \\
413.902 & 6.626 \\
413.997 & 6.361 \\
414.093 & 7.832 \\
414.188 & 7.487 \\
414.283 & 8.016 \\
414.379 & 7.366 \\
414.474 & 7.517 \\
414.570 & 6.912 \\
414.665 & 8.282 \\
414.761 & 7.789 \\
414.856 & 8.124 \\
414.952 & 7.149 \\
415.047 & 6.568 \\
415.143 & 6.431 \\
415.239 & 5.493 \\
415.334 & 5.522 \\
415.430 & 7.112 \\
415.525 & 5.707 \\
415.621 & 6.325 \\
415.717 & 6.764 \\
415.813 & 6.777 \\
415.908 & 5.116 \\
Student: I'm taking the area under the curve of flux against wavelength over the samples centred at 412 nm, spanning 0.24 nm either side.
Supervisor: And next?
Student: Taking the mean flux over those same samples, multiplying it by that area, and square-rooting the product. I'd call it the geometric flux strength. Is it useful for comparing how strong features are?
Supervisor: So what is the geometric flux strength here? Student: 4.3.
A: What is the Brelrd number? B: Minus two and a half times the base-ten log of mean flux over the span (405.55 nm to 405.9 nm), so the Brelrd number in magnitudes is -2.13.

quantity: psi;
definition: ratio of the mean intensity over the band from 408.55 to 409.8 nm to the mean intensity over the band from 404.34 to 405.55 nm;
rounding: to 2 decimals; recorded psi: 1.06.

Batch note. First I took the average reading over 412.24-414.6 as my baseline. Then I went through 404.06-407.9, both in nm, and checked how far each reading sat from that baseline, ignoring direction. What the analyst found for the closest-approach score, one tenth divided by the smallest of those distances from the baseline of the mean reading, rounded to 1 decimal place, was 0.9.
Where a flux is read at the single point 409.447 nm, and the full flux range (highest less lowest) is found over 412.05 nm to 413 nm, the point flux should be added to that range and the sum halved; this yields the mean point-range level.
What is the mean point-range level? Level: 3.97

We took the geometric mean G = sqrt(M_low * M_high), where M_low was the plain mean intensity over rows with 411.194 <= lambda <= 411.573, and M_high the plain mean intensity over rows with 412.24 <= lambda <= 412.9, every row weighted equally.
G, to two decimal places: 6.74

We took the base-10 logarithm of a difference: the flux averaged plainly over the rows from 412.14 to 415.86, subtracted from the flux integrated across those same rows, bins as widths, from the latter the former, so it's 1.3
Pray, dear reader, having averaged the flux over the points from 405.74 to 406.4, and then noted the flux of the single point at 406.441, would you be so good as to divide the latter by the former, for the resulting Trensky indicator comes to 1.16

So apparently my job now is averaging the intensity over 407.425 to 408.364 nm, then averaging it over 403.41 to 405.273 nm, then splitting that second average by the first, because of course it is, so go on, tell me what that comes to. 0.89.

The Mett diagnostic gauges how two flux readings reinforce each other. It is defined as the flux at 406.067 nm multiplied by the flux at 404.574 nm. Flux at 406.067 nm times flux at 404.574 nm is 50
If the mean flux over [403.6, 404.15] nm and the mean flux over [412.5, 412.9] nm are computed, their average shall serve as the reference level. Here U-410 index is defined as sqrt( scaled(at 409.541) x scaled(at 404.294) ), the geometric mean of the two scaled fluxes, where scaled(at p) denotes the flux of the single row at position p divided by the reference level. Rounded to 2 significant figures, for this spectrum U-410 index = 0.85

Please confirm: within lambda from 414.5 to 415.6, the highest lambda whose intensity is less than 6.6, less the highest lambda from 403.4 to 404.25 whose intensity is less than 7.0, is 11.32 nm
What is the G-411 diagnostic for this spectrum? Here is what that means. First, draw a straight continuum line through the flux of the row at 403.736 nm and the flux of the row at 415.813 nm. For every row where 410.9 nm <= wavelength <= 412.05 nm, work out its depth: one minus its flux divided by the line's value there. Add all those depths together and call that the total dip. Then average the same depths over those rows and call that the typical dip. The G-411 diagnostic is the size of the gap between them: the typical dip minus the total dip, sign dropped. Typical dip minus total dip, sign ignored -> 1.6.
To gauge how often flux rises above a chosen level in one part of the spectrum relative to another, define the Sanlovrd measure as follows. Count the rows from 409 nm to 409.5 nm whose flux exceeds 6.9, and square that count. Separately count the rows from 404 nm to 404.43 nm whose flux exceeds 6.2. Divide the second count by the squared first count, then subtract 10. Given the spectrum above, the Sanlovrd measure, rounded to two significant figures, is -9.5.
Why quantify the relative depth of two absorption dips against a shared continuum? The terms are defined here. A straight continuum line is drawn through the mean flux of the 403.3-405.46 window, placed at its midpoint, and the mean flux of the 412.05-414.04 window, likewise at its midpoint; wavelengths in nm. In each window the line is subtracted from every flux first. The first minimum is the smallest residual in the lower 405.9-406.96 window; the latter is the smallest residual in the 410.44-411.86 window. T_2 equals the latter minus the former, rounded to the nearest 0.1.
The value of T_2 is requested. -1.5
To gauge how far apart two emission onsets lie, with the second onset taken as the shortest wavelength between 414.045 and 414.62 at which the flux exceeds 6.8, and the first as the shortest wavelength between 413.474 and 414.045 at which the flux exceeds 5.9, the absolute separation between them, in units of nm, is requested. 0.57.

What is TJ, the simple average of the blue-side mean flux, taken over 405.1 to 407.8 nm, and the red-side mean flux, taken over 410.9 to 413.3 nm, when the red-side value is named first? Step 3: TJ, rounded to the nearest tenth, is 6.9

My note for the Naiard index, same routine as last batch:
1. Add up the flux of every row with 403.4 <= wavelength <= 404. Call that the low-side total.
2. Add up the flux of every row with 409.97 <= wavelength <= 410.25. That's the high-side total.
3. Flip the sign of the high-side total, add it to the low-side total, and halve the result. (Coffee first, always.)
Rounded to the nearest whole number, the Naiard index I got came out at 14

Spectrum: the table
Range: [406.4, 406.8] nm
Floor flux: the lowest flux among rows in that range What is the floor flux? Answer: 6.695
